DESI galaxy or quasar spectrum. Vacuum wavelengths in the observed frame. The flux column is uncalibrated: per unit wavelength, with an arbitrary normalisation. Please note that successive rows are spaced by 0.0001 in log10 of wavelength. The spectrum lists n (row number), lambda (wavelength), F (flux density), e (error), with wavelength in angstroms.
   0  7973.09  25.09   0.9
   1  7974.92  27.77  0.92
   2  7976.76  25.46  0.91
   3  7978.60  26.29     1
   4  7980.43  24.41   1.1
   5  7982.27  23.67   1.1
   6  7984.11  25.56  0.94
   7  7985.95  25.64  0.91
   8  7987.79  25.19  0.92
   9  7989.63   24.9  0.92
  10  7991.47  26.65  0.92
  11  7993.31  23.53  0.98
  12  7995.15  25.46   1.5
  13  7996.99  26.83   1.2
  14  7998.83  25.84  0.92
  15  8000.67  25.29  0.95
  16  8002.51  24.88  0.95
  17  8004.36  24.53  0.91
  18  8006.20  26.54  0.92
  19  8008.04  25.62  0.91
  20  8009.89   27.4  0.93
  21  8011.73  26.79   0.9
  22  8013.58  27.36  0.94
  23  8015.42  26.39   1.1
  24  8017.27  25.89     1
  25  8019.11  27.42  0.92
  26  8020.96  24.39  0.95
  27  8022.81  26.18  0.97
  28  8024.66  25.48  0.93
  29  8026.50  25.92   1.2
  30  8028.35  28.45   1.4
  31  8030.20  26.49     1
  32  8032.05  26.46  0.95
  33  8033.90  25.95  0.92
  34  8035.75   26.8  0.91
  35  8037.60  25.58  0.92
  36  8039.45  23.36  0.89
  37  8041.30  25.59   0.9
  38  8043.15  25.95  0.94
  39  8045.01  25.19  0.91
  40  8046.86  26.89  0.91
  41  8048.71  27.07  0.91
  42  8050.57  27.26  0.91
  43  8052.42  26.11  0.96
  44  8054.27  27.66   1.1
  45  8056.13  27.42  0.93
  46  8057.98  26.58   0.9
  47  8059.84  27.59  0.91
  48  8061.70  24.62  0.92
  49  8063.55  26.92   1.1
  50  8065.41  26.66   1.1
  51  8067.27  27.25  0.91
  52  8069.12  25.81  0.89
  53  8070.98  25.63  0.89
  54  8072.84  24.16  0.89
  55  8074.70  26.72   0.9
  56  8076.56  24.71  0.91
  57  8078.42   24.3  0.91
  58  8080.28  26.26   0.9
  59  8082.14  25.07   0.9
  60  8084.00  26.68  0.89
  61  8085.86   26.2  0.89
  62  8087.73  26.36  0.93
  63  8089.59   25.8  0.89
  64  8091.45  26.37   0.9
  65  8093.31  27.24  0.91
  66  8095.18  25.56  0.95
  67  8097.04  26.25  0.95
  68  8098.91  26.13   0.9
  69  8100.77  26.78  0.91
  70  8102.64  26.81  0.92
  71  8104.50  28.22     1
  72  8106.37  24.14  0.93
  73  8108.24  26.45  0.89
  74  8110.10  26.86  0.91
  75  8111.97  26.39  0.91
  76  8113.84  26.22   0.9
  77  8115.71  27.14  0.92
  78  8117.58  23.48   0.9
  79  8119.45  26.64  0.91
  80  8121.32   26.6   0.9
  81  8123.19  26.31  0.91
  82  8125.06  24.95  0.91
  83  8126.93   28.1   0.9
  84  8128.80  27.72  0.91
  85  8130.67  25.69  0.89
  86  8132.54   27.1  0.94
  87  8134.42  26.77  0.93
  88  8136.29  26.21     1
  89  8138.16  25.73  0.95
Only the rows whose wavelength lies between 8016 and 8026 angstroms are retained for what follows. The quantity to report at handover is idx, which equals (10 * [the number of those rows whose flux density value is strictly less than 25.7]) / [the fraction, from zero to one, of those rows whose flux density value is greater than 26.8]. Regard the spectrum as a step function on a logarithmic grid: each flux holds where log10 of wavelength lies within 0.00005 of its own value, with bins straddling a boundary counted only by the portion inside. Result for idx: 100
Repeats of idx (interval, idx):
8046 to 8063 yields 15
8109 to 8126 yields 90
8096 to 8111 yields 27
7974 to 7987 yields 350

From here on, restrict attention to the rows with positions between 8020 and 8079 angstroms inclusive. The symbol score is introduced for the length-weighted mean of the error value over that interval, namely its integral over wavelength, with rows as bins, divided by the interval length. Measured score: 0.96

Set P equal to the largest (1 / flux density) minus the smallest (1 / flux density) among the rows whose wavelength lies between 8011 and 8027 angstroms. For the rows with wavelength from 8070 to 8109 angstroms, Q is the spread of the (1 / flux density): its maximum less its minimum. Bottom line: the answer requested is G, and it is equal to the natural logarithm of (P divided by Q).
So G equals -0.3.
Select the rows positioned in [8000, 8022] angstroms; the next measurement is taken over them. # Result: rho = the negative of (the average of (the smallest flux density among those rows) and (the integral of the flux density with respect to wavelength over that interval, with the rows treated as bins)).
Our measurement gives -299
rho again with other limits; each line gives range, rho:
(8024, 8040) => -221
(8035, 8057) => -300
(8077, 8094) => -233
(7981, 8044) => -825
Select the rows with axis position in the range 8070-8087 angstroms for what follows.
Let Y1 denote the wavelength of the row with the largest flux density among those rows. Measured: 8074.70 angstroms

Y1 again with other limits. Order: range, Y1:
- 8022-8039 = 8028.35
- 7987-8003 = 7996.99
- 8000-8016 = 8009.89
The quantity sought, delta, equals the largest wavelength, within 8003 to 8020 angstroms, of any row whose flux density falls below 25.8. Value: 8008.04 angstroms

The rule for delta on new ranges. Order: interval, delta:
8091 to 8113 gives 8106.37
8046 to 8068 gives 8061.70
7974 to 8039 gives 8037.60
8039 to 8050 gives 8045.01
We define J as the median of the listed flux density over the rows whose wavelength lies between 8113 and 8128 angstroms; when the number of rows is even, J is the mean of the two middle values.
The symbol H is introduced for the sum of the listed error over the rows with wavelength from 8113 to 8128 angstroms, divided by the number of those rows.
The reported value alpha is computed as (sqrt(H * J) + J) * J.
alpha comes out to 829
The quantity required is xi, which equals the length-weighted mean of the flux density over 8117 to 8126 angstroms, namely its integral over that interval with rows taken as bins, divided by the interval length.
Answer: 25.7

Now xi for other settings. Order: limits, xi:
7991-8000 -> 25.6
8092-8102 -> 26.4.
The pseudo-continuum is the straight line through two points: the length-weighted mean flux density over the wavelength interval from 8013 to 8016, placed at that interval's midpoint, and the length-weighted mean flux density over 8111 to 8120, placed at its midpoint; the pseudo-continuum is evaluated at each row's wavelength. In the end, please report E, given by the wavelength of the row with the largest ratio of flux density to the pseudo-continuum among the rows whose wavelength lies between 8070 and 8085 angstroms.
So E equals 8084.00 angstroms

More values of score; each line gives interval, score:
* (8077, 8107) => 0.92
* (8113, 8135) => 0.91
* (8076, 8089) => 0.90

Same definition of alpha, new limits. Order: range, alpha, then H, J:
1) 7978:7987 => 783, 1.01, 25.6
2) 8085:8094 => 824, 0.90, 26.4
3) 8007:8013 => 850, 0.91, 26.8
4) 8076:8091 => 802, 0.90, 26.0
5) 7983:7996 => 778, 1.01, 25.5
